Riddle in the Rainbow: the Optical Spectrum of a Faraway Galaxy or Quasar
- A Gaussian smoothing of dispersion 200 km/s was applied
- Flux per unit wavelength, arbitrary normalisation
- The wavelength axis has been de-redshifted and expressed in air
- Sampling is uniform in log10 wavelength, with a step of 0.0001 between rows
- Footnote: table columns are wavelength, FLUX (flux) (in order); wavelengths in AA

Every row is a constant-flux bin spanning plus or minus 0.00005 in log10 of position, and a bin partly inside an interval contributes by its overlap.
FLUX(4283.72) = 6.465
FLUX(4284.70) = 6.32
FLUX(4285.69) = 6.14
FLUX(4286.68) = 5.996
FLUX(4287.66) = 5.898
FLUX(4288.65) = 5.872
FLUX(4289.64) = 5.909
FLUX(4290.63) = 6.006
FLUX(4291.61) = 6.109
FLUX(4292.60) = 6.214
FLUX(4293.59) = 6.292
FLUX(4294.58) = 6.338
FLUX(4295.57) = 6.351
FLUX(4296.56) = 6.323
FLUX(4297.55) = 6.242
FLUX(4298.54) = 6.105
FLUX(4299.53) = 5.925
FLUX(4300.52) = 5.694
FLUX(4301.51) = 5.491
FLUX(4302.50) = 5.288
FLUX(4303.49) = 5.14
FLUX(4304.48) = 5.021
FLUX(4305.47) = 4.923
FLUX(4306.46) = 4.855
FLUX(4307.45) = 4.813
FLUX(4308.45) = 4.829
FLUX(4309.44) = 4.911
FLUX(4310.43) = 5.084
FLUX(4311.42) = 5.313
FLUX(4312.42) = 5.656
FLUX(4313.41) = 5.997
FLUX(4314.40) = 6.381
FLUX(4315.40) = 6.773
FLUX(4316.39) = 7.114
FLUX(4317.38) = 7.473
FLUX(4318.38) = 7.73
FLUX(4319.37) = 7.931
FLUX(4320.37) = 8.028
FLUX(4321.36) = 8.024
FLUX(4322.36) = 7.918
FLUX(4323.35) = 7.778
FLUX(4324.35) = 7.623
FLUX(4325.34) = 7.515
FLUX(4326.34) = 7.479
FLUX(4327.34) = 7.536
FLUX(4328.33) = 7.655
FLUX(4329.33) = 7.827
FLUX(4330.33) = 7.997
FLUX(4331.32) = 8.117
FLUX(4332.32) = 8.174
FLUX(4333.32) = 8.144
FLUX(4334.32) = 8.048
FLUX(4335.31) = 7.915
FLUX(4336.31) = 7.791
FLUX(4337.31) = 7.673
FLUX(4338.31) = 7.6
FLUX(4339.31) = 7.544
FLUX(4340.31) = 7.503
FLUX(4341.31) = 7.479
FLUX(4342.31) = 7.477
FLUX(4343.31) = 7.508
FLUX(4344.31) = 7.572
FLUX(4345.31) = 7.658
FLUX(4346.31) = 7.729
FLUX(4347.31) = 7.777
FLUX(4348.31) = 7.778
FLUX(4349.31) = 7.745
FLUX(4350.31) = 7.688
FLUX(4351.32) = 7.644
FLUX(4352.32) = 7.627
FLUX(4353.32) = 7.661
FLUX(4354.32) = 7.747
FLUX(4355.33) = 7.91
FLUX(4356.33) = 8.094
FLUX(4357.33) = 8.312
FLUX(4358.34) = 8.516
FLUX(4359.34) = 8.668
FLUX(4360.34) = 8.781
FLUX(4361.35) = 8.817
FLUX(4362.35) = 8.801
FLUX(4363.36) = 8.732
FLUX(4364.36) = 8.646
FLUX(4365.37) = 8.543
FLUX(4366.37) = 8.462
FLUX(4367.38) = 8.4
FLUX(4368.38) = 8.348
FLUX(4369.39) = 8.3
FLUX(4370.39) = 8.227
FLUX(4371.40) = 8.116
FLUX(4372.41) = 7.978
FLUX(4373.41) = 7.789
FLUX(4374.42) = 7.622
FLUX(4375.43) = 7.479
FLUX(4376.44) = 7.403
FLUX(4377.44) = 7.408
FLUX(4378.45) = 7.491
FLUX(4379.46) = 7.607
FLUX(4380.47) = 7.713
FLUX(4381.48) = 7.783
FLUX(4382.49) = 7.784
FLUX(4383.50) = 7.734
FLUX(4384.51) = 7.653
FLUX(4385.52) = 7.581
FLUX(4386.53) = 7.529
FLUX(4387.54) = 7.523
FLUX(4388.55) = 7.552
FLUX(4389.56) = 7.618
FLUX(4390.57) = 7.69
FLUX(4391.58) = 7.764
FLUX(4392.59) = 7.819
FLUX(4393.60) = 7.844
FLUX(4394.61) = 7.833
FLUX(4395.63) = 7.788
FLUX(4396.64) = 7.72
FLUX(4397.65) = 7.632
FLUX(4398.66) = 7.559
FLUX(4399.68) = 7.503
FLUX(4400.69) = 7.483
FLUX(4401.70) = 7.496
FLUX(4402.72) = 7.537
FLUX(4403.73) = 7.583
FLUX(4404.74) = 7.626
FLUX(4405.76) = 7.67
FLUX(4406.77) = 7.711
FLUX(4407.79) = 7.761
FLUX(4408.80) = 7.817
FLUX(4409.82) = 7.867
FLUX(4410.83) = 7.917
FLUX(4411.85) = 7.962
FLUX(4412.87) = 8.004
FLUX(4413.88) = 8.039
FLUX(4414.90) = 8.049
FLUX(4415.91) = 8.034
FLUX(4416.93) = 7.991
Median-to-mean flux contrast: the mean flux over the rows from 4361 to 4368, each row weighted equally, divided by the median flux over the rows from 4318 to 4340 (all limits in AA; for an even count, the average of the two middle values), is 1.10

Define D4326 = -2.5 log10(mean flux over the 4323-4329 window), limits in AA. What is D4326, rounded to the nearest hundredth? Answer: -2.20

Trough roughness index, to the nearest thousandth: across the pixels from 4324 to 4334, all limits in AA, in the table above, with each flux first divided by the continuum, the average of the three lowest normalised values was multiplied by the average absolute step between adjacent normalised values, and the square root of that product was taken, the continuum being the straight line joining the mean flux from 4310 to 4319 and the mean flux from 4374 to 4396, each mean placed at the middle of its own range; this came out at 0.124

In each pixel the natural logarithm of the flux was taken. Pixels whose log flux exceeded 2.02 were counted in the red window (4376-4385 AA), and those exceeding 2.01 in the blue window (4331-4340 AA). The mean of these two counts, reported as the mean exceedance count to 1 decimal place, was 7.5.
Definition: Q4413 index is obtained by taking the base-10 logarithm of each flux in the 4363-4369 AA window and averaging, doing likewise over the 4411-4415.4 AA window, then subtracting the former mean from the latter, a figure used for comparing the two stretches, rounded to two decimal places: -0.03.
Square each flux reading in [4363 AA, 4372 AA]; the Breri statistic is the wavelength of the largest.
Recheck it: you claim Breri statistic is 4363.36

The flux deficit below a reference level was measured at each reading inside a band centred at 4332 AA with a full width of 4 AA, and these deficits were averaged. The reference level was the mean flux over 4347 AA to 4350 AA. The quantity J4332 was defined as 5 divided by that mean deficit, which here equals -15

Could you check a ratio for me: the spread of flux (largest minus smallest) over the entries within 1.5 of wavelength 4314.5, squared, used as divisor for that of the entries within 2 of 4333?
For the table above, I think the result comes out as 0.2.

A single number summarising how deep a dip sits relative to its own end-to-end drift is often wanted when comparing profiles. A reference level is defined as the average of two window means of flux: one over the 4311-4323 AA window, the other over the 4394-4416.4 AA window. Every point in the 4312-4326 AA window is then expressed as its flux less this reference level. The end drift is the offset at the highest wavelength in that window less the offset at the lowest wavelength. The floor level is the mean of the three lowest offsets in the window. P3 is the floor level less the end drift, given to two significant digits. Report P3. -3.2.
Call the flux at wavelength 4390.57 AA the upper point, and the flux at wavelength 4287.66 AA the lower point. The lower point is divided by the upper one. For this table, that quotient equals 0.77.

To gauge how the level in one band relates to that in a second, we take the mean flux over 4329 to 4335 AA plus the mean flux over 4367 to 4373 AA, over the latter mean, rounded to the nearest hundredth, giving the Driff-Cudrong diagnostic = 1.98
